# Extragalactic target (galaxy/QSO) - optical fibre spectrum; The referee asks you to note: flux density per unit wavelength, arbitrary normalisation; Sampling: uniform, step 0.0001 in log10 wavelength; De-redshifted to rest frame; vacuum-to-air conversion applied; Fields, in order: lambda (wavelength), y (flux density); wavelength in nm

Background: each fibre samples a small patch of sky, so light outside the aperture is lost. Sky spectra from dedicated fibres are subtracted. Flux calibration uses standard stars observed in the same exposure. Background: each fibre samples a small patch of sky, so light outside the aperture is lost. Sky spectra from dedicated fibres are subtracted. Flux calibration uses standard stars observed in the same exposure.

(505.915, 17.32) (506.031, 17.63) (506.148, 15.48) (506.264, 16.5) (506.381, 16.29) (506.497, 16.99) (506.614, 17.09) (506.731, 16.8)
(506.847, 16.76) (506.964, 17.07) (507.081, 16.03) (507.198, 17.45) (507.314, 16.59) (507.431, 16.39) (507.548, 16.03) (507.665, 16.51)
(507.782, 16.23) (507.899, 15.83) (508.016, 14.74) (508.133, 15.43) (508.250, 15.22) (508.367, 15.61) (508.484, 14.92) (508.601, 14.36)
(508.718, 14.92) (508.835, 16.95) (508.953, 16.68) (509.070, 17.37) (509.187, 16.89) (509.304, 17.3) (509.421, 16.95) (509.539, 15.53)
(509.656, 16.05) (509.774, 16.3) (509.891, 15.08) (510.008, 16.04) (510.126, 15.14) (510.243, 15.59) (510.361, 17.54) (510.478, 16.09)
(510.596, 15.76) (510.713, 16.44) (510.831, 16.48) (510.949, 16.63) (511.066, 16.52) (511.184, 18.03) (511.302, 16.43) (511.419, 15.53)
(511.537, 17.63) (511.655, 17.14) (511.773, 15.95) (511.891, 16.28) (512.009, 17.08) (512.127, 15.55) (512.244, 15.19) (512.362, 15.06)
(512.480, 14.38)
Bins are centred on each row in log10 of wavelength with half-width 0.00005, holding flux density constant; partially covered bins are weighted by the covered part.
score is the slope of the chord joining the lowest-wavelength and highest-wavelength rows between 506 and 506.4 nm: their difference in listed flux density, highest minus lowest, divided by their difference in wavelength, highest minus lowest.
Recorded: -4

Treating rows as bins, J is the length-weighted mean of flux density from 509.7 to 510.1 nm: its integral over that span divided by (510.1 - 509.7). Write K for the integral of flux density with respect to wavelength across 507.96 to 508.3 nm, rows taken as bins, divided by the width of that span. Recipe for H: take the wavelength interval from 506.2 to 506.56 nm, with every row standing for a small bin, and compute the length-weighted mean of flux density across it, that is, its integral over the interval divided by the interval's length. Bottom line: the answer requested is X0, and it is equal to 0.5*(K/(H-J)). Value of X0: 9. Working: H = 16.6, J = 15.7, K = 15.1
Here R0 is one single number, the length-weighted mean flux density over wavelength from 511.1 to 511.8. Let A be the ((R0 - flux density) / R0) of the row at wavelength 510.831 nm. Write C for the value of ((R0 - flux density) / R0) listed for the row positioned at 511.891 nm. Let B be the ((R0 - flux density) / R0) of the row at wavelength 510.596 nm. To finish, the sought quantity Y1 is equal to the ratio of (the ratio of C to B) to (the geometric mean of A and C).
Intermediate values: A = 0.019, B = 0.062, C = 0.03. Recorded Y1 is 21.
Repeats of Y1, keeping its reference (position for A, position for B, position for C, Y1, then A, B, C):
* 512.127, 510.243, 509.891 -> 16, 0.075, 0.072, 0.10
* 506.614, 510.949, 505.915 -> -130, -0.017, 0.010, -0.03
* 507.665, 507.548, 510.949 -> 17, 0.017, 0.046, 0.01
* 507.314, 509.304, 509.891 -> -96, 0.013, -0.030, 0.10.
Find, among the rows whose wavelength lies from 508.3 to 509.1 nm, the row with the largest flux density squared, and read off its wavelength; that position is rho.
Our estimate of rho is 509.070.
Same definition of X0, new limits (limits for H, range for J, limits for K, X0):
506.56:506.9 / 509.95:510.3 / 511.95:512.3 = 6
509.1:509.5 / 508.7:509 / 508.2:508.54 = 11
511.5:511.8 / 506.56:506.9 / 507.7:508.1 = 230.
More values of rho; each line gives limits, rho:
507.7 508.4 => 507.782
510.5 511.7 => 511.184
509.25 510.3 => 509.304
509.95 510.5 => 510.361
